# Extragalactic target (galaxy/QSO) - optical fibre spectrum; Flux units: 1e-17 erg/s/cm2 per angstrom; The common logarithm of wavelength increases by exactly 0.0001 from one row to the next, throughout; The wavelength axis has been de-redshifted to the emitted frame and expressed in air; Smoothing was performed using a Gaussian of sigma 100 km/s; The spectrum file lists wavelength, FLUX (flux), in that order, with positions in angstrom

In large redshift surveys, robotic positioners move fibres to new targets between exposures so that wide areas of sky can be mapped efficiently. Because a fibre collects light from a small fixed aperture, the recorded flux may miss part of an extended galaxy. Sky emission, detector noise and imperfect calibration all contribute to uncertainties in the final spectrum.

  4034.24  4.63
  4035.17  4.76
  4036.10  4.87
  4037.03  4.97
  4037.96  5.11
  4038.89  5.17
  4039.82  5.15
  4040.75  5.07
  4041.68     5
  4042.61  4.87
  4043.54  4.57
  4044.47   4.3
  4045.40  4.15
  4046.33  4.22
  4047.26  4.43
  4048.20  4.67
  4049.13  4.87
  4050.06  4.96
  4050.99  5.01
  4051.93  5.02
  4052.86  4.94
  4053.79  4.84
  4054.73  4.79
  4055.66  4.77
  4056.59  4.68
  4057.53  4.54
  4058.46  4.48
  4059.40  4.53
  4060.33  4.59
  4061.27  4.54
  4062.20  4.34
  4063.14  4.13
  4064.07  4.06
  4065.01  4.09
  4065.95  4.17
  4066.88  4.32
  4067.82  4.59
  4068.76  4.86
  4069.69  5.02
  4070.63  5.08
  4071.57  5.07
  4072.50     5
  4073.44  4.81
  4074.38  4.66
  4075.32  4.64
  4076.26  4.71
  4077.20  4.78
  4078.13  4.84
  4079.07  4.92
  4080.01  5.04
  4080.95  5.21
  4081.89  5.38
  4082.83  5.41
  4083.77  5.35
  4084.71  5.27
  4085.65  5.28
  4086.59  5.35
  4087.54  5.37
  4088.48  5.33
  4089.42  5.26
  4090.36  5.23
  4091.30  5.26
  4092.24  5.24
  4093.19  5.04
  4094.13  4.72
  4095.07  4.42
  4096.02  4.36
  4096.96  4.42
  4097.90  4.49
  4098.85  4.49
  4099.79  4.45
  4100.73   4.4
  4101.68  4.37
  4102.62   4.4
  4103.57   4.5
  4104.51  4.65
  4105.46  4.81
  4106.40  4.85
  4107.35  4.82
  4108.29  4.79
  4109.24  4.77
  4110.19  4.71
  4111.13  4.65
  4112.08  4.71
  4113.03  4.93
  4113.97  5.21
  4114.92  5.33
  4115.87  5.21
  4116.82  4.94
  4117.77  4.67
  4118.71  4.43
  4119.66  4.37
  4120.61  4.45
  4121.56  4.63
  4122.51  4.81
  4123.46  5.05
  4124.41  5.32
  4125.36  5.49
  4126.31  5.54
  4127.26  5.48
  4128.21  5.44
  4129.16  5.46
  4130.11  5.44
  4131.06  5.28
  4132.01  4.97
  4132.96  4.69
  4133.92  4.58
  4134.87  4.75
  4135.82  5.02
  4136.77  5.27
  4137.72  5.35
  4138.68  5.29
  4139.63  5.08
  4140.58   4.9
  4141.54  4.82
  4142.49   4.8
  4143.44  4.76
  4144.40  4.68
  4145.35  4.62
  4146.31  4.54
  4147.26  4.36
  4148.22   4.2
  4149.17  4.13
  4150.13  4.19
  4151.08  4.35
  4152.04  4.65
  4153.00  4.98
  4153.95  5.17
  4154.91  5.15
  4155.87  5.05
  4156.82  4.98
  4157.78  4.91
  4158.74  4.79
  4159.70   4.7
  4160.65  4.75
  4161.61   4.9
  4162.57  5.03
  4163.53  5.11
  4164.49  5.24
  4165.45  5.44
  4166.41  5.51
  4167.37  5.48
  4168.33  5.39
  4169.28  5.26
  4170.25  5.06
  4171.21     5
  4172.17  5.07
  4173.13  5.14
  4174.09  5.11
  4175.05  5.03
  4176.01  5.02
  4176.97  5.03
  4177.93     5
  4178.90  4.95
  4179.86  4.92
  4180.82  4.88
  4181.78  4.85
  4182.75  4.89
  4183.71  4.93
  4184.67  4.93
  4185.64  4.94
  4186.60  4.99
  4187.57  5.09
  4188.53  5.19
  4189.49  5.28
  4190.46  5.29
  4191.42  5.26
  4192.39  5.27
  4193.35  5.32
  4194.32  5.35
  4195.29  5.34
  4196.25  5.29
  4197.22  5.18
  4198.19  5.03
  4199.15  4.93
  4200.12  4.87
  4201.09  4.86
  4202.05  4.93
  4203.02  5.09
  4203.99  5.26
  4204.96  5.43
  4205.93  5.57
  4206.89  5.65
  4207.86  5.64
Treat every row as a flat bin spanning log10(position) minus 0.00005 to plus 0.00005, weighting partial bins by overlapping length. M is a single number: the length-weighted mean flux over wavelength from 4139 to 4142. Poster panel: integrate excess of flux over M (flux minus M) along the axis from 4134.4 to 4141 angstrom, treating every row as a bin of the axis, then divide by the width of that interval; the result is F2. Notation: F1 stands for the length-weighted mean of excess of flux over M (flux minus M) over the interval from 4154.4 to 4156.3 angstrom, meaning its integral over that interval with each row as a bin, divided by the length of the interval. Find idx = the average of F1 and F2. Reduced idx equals 0.1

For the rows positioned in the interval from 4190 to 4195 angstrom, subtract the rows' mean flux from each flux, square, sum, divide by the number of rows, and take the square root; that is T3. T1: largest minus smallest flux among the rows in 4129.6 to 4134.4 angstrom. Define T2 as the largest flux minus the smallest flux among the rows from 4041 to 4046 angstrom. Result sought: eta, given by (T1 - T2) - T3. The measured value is 0.0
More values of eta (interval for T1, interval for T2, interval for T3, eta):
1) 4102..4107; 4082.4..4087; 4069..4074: 0.2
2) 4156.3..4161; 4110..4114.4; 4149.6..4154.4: -0.6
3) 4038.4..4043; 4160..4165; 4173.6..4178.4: -0.2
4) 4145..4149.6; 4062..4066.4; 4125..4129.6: 0.2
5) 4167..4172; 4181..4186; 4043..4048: 0.2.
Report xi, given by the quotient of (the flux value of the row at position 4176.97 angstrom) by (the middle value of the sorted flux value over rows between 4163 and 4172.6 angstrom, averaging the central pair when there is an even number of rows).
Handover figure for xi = 0.96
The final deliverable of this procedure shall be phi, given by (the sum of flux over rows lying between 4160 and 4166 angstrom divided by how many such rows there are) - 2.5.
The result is 2.58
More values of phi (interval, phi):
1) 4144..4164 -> 2.23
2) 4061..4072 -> 2.02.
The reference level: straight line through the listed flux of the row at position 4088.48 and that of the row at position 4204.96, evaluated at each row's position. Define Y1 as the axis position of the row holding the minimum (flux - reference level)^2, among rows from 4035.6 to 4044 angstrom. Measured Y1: 4038.89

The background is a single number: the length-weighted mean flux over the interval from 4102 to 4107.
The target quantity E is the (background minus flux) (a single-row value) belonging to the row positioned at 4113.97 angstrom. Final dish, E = -0.6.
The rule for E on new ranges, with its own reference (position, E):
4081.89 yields -0.7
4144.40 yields 0.0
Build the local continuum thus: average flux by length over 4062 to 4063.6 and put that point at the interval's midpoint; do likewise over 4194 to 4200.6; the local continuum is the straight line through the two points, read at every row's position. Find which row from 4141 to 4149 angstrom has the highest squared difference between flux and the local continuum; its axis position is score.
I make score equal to 4148.22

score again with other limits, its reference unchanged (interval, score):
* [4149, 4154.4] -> 4149.17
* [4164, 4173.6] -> 4166.41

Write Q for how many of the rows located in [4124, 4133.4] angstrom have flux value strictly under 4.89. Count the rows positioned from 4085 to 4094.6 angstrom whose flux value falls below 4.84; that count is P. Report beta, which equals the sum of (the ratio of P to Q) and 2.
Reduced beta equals 3.0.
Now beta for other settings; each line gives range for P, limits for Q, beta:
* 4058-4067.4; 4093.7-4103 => 3.0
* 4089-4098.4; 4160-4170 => 7.0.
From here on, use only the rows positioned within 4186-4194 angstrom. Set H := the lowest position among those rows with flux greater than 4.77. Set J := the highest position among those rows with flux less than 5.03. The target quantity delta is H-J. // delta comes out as 0.0 angstrom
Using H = 4186.60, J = 4186.60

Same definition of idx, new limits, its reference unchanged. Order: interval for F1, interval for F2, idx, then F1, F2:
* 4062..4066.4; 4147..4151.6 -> -0.8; -0.8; -0.71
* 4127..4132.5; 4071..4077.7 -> 0.1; 0.4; -0.14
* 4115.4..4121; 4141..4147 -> -0.3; -0.3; -0.26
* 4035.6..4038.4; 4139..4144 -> 0.0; 0.0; -0.07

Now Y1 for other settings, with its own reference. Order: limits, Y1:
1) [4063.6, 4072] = 4070.63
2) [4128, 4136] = 4130.11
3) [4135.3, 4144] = 4137.72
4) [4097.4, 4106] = 4105.46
